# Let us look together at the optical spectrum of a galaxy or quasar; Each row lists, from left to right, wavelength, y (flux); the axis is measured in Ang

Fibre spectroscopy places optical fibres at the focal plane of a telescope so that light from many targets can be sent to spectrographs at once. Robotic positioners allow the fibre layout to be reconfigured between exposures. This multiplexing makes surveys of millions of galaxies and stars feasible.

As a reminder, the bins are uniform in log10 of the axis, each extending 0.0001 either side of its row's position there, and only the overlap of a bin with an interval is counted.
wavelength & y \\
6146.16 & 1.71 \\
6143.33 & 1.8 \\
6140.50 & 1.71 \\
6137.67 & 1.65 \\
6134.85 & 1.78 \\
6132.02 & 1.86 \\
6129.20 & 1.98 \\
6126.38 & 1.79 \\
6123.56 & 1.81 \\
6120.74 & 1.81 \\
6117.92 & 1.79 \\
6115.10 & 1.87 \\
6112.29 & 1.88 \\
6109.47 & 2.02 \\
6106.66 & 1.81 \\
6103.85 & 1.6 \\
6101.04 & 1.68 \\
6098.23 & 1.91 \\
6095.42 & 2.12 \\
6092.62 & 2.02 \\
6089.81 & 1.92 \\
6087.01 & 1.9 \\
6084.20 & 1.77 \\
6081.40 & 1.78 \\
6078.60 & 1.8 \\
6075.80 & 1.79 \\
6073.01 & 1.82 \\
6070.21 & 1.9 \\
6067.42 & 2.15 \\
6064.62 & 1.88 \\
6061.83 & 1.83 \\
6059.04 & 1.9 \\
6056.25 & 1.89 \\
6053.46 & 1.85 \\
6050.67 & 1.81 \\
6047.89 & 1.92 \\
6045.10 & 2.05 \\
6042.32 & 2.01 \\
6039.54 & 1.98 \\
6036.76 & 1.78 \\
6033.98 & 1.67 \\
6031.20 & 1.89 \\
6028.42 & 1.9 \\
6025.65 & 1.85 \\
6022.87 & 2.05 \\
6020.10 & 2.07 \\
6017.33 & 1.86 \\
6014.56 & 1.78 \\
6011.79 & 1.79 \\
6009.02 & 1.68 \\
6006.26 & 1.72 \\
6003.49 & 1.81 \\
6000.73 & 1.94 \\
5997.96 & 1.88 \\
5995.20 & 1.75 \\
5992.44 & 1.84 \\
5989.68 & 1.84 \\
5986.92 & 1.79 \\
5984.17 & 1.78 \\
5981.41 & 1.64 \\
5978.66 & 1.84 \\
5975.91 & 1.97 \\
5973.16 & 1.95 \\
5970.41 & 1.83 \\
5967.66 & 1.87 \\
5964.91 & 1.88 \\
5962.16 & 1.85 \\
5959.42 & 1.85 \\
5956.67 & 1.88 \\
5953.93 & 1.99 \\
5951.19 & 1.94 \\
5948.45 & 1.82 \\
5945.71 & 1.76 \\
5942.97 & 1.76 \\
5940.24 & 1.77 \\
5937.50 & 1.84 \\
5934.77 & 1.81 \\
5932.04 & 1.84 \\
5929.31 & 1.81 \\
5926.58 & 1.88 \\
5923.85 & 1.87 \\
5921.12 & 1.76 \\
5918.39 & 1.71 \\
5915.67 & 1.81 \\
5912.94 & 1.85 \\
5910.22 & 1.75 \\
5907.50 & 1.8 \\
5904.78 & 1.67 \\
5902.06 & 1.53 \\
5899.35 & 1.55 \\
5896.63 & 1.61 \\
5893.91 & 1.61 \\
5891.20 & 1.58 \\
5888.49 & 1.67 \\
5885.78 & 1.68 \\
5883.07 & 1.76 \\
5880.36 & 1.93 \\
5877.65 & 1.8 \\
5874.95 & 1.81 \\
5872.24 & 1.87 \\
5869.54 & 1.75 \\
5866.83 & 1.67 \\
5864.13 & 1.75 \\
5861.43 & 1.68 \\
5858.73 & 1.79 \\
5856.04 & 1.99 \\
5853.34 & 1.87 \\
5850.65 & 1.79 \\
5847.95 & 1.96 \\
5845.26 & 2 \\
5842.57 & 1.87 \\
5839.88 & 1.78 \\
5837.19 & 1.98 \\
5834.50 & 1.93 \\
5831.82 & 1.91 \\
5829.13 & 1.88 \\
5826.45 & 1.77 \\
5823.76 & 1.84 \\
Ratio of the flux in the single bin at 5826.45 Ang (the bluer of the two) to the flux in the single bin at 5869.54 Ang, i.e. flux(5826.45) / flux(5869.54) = 1.01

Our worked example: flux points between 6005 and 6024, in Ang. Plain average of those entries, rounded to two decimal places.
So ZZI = 1.85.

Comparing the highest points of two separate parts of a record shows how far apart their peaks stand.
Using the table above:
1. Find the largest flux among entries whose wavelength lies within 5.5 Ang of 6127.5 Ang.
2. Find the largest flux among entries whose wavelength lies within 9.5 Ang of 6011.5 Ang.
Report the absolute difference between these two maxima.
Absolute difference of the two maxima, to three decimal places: 0.090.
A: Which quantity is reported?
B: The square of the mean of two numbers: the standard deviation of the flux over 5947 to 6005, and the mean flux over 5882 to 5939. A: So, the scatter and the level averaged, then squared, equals 0.82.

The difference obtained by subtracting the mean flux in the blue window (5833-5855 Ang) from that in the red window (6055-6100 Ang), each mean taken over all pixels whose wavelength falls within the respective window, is 0.00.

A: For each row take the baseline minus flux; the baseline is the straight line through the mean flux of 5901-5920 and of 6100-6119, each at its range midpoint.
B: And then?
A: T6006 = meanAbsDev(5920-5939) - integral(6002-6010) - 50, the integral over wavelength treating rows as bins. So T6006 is -50.2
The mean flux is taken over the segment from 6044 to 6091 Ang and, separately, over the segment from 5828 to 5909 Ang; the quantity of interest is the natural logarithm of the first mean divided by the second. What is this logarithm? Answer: 0.05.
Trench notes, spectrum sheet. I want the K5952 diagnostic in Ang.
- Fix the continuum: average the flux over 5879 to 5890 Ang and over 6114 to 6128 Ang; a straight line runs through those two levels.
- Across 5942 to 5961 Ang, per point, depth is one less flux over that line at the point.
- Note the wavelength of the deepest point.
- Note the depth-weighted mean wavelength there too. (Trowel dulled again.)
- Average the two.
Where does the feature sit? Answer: 5950.0 Ang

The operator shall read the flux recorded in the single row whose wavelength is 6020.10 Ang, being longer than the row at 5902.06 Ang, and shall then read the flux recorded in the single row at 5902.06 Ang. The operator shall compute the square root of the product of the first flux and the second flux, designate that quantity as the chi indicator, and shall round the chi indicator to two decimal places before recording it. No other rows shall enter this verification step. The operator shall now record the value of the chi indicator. 1.78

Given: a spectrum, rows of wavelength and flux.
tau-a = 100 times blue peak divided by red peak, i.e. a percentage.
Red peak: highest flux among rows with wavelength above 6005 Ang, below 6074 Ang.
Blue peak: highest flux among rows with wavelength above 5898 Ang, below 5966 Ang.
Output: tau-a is 93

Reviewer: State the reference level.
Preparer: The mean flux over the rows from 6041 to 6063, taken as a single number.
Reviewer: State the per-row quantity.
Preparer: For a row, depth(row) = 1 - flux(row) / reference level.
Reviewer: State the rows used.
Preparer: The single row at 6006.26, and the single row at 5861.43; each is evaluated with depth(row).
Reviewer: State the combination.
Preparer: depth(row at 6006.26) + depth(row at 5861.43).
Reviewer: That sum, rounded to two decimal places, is 0.22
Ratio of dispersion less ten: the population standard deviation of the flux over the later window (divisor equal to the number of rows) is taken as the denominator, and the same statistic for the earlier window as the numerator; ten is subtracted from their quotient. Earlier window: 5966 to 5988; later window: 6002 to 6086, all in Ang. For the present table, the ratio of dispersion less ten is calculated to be -9.1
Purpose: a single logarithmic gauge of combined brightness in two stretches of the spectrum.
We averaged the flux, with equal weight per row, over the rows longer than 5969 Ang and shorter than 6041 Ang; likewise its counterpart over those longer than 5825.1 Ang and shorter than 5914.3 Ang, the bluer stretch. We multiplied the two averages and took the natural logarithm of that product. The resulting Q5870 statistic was 1.19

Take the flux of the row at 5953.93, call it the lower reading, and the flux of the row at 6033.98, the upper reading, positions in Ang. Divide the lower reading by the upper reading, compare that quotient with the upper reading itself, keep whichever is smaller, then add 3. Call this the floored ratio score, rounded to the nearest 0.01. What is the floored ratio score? 4.19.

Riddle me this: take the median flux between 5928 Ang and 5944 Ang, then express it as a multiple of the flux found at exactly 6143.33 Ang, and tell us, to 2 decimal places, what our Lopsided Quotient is 1.01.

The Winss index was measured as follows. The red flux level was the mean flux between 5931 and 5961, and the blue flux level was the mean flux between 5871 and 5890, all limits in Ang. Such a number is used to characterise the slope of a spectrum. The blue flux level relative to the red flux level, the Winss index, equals 0.97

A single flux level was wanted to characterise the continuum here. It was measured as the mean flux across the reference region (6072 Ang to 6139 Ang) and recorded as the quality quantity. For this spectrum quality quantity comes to 1.840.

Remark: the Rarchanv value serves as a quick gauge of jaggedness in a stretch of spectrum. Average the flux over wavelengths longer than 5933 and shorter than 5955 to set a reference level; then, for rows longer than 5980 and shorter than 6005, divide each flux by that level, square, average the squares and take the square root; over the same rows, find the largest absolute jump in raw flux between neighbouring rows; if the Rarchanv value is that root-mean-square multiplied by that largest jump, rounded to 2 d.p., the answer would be 0.14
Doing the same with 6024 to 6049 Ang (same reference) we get 0.23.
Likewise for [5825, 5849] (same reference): 0.21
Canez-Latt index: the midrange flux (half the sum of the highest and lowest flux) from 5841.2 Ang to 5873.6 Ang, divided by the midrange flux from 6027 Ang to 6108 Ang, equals 0.98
